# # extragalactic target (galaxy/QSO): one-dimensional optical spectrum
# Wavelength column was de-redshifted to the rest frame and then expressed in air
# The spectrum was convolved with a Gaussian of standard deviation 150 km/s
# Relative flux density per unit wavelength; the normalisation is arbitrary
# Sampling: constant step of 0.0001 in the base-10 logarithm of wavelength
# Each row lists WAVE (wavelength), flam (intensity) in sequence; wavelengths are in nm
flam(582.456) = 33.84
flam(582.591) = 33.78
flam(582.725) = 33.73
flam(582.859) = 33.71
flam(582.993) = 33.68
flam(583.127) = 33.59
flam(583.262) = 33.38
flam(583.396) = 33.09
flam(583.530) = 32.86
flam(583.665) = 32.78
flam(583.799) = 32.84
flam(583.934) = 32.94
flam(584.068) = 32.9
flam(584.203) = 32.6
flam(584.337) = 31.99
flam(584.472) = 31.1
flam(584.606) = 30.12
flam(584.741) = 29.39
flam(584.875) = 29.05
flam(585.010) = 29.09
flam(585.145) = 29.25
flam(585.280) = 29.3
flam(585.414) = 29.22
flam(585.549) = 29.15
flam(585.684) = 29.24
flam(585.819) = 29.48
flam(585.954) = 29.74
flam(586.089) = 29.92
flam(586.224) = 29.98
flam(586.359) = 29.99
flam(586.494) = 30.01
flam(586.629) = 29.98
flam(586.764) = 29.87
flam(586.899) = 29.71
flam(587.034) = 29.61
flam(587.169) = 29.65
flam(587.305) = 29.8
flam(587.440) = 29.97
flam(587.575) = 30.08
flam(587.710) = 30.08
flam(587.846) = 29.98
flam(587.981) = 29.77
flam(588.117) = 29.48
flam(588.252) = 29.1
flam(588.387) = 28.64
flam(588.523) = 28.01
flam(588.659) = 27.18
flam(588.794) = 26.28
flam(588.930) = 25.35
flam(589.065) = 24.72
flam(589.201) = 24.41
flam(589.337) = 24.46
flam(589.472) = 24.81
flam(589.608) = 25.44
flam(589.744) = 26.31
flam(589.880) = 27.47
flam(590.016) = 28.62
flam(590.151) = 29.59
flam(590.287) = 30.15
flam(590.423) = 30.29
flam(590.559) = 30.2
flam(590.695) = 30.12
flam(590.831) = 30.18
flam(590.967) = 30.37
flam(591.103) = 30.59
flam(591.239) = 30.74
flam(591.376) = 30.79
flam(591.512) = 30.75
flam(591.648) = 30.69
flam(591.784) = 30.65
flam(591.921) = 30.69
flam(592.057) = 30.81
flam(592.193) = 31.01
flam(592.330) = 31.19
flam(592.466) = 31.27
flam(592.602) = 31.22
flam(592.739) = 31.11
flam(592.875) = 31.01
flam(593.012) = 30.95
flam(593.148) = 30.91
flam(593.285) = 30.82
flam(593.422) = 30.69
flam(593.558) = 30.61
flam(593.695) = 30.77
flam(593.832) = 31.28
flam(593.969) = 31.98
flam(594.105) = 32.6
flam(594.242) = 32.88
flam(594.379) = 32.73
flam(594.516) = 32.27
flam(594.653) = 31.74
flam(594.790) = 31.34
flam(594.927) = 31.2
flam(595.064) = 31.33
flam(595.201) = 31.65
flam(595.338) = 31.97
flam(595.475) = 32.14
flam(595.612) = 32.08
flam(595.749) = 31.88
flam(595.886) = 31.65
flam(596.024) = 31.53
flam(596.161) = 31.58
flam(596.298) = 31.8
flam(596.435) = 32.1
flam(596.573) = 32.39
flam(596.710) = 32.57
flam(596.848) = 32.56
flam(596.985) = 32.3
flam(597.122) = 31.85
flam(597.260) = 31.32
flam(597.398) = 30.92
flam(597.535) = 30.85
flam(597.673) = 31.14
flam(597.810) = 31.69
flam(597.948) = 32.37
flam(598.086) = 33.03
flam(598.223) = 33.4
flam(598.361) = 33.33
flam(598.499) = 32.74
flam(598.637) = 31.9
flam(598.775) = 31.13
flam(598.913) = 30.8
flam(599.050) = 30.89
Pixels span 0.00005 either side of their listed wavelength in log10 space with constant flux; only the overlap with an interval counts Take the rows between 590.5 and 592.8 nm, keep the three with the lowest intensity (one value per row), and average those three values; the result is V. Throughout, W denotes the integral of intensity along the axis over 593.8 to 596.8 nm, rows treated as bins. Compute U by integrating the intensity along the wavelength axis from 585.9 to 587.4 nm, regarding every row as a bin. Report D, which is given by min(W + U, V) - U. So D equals -15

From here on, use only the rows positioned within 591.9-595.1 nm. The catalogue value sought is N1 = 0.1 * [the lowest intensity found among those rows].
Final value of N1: 3.06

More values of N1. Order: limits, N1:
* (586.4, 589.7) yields 2.44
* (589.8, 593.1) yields 2.75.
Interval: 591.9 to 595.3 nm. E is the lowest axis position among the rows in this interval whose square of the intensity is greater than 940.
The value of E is 591.921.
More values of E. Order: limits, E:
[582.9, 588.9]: 582.993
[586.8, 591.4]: 591.239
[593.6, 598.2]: 593.695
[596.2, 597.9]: 596.298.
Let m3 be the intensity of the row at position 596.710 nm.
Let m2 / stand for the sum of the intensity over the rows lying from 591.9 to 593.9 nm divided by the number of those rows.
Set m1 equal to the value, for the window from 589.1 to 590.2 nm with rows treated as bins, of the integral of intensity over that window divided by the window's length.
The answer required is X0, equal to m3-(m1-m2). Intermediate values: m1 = 26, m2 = 31.0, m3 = 32.57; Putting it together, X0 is 37.2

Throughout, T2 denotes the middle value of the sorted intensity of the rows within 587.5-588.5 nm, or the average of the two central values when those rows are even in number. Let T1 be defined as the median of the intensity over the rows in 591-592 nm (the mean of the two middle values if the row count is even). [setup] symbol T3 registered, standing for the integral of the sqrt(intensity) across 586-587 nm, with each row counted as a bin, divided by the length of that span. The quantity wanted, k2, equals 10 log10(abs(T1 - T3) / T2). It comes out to -0.72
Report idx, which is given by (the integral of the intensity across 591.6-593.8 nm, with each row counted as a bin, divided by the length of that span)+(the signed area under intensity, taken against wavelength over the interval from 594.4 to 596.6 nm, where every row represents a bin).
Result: 101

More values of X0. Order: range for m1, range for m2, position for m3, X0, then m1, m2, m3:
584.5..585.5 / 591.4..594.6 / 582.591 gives 35.6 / 29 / 31.3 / 33.78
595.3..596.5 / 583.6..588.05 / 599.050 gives 29.3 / 32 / 30.3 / 30.89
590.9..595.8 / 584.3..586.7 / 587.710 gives 28.6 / 31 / 29.8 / 30.08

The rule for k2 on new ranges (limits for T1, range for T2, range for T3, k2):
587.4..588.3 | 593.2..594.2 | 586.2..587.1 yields -1.00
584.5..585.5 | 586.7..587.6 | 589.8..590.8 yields -0.97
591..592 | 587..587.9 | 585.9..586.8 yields -0.75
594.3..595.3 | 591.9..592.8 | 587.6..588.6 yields -0.74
